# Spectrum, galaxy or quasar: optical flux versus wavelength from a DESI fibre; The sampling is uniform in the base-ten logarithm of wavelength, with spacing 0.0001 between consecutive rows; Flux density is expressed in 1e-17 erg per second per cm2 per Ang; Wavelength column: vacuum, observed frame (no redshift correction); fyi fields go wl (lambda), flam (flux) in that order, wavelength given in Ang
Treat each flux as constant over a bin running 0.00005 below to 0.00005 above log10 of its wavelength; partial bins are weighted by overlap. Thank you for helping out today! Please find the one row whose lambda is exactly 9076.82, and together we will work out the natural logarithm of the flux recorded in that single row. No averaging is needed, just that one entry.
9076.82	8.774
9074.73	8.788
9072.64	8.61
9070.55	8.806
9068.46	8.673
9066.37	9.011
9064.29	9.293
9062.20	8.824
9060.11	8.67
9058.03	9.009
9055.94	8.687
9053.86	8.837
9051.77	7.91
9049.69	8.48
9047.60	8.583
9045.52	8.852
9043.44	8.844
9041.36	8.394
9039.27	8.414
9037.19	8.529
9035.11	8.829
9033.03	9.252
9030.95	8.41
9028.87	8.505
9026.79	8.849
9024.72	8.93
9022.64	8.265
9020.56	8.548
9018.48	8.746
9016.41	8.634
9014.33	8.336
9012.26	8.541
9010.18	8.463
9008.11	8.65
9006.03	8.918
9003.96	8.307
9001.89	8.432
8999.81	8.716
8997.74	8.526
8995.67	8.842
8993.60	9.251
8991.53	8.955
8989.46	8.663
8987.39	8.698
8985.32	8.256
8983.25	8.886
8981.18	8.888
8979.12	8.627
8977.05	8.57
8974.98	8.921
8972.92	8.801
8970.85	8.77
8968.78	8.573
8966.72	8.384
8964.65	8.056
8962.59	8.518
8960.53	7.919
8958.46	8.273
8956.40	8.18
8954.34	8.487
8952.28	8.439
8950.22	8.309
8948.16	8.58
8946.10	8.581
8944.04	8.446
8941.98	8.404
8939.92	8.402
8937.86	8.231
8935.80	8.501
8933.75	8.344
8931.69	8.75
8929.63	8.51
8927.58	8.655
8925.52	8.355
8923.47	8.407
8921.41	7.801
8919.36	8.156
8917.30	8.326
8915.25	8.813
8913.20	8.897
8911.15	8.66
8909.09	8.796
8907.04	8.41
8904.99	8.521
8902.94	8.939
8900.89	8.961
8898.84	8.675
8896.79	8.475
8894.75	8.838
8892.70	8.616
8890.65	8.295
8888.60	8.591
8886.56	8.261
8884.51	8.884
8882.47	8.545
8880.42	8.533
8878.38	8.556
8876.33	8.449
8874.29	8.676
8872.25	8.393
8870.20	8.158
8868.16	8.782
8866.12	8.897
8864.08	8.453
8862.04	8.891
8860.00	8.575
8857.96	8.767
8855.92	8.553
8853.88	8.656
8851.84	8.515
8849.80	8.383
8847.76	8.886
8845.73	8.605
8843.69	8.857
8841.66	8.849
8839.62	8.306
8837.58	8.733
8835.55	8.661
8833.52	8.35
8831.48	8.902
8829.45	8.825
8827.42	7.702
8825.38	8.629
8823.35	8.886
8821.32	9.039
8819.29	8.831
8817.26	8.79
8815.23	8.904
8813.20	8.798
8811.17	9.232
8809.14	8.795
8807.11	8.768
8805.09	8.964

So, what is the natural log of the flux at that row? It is 2.17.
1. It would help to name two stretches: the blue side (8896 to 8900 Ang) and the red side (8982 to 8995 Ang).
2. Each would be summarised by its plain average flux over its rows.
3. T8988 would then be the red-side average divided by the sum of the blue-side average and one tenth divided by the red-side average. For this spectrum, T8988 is 1.02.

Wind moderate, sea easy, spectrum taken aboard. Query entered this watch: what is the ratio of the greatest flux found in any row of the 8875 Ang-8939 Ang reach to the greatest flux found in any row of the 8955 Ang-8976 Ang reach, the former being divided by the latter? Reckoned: 1.00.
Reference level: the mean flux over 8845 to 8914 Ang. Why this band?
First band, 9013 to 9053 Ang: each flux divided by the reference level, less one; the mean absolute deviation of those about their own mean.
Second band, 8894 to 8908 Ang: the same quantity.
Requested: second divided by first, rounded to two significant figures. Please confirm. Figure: 0.84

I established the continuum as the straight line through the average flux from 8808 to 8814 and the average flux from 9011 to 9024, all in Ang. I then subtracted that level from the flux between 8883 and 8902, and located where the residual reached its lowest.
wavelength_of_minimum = 8886.56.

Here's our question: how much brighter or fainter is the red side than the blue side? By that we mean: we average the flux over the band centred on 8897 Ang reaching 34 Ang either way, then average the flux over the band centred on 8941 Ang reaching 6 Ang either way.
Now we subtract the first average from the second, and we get -0.1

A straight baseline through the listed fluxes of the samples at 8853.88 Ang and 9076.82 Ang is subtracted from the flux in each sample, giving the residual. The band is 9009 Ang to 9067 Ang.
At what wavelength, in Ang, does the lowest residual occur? 9051.77 Ang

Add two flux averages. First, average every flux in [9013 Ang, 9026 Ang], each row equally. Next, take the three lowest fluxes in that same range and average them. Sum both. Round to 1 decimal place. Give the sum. 17.0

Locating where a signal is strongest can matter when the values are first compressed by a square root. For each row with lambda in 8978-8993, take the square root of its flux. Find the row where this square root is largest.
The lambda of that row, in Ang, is 8991.53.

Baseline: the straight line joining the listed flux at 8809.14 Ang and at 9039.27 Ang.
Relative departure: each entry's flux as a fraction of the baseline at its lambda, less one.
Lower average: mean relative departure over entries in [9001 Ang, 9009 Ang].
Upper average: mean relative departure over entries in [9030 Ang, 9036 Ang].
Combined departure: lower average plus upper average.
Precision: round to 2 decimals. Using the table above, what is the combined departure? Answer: 0.06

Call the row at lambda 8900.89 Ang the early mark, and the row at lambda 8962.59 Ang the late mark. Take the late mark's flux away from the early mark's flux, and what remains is 0.44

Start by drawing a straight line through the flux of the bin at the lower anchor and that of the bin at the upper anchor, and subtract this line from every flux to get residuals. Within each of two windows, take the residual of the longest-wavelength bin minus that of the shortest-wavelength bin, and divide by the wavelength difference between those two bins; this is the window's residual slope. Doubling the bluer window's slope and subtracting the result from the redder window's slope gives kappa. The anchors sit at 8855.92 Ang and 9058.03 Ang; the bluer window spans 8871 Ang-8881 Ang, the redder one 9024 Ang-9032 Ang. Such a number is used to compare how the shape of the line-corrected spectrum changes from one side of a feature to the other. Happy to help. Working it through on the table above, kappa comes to -0.12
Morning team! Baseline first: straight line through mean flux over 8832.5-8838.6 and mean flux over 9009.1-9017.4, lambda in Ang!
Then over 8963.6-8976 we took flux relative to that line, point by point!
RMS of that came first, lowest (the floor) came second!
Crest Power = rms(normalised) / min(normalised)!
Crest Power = 1.07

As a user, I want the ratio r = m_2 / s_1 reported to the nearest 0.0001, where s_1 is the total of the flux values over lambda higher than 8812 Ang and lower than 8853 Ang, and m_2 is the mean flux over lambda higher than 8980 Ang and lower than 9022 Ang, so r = 0.0499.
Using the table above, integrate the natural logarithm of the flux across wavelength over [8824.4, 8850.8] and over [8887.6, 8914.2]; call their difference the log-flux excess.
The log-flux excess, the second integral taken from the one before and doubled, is -1.3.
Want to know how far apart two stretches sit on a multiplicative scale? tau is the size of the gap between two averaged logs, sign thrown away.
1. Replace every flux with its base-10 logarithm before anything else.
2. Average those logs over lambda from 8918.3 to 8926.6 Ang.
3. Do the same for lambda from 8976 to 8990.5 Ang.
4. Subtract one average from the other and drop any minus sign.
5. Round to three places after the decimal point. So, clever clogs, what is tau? 0.025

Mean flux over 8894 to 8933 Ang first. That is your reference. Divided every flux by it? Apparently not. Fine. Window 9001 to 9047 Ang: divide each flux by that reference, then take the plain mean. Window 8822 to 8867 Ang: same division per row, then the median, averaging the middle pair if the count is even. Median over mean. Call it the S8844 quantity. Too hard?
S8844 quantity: 1.00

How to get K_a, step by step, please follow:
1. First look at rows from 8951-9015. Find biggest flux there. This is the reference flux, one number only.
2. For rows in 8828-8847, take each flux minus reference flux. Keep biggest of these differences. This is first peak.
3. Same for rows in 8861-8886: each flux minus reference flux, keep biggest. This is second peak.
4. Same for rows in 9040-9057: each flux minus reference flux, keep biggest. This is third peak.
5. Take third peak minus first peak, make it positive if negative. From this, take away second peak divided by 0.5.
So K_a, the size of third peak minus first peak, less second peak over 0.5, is 0.76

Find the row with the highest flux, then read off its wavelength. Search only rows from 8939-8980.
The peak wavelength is 8974.98 Ang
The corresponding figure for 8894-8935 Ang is 8900.89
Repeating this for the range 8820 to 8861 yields 8821.32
